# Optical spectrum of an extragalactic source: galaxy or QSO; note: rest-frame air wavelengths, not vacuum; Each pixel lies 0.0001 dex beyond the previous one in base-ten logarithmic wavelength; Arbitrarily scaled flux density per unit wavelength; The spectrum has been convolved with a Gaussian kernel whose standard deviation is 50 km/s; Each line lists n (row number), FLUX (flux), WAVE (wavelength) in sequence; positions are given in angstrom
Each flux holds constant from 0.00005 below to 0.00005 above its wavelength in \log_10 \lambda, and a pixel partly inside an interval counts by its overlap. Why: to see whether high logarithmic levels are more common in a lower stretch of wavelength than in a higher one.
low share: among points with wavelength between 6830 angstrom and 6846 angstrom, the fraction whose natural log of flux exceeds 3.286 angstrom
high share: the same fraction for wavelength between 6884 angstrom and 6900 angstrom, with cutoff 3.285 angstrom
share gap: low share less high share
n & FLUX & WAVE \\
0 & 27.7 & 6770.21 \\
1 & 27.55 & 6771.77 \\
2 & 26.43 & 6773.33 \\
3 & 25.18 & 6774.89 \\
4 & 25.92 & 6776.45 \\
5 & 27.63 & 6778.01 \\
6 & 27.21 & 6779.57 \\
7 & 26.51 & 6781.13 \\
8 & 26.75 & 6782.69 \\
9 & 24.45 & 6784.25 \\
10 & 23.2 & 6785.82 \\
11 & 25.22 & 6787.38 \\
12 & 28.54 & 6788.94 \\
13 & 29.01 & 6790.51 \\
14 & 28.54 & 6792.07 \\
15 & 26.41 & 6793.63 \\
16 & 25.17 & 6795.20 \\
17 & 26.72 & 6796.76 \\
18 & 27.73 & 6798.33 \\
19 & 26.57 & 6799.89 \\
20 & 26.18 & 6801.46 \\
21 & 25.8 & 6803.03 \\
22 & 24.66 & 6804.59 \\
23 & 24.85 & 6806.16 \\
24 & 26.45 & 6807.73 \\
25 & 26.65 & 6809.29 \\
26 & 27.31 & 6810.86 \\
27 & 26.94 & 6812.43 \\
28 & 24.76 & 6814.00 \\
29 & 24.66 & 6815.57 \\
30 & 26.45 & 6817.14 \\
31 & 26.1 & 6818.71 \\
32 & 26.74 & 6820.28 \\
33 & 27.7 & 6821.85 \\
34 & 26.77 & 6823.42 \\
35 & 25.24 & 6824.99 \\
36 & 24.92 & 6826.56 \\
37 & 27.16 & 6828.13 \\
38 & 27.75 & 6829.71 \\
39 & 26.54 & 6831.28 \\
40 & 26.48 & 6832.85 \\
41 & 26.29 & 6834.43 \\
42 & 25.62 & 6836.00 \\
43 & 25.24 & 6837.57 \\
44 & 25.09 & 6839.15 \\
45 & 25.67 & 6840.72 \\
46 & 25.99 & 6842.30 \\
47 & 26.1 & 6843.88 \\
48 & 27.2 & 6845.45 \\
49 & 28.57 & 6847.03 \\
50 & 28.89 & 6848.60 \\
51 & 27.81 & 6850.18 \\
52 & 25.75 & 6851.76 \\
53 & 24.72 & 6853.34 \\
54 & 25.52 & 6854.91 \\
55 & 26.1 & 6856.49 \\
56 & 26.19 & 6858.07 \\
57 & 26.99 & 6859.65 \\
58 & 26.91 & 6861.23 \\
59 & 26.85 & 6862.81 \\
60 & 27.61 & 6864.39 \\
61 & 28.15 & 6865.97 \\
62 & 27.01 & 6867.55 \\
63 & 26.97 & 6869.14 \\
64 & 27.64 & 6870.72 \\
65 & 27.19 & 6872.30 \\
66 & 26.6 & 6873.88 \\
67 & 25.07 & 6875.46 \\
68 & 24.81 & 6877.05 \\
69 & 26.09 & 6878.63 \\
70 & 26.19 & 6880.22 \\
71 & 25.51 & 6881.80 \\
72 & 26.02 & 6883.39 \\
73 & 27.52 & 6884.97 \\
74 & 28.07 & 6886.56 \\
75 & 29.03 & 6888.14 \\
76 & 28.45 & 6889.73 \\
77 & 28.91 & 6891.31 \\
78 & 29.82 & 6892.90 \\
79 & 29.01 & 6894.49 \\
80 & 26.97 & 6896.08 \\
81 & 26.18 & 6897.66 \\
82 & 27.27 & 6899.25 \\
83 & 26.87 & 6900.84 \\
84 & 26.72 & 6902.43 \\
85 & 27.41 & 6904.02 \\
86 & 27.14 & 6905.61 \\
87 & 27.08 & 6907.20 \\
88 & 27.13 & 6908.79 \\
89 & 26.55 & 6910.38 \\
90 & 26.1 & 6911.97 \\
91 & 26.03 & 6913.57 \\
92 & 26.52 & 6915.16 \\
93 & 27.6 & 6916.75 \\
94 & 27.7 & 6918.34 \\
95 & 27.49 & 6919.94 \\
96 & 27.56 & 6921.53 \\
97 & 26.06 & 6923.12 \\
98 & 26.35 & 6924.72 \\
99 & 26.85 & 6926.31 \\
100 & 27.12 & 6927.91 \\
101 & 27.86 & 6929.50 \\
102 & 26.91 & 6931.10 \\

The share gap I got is -0.8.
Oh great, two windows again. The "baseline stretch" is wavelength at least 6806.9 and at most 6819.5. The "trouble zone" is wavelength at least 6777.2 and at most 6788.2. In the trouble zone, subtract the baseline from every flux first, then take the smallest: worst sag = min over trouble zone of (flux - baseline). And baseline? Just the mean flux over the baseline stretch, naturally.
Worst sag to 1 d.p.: -3.0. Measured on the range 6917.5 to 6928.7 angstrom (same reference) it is -0.1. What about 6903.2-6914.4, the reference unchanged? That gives -0.1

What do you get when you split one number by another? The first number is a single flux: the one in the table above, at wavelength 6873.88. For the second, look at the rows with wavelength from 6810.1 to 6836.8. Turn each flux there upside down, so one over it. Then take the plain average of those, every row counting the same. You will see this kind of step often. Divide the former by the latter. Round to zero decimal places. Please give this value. 699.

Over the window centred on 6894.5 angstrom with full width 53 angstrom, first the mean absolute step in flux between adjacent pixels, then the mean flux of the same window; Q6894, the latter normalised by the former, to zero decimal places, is 43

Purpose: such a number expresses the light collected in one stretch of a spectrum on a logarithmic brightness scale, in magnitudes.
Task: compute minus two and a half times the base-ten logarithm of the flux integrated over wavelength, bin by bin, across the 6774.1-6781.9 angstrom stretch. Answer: -5.79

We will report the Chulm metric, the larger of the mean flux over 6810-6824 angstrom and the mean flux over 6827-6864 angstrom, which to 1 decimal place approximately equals 26.5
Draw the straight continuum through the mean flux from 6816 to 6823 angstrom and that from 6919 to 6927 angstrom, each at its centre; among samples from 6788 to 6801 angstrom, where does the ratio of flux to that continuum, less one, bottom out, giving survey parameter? 6795.20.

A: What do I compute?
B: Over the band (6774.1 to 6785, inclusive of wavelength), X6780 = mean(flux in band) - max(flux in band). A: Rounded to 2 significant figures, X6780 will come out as -1.4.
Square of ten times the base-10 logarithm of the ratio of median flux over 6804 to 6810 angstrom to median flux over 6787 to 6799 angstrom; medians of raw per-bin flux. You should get 0.067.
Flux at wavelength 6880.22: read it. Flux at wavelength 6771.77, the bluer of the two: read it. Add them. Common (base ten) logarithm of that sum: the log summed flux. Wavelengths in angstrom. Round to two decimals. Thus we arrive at 1.73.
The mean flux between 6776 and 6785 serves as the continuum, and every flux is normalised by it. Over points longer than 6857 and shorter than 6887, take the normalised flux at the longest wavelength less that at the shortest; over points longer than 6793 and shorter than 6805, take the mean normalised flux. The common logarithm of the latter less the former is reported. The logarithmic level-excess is -0.037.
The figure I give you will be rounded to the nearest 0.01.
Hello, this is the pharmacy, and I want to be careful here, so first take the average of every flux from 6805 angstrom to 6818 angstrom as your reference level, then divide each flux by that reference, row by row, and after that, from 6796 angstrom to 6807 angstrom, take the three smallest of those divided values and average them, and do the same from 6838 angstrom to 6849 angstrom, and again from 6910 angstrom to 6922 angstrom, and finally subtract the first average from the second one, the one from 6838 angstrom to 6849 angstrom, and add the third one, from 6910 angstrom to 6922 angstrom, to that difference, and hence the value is 1.03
